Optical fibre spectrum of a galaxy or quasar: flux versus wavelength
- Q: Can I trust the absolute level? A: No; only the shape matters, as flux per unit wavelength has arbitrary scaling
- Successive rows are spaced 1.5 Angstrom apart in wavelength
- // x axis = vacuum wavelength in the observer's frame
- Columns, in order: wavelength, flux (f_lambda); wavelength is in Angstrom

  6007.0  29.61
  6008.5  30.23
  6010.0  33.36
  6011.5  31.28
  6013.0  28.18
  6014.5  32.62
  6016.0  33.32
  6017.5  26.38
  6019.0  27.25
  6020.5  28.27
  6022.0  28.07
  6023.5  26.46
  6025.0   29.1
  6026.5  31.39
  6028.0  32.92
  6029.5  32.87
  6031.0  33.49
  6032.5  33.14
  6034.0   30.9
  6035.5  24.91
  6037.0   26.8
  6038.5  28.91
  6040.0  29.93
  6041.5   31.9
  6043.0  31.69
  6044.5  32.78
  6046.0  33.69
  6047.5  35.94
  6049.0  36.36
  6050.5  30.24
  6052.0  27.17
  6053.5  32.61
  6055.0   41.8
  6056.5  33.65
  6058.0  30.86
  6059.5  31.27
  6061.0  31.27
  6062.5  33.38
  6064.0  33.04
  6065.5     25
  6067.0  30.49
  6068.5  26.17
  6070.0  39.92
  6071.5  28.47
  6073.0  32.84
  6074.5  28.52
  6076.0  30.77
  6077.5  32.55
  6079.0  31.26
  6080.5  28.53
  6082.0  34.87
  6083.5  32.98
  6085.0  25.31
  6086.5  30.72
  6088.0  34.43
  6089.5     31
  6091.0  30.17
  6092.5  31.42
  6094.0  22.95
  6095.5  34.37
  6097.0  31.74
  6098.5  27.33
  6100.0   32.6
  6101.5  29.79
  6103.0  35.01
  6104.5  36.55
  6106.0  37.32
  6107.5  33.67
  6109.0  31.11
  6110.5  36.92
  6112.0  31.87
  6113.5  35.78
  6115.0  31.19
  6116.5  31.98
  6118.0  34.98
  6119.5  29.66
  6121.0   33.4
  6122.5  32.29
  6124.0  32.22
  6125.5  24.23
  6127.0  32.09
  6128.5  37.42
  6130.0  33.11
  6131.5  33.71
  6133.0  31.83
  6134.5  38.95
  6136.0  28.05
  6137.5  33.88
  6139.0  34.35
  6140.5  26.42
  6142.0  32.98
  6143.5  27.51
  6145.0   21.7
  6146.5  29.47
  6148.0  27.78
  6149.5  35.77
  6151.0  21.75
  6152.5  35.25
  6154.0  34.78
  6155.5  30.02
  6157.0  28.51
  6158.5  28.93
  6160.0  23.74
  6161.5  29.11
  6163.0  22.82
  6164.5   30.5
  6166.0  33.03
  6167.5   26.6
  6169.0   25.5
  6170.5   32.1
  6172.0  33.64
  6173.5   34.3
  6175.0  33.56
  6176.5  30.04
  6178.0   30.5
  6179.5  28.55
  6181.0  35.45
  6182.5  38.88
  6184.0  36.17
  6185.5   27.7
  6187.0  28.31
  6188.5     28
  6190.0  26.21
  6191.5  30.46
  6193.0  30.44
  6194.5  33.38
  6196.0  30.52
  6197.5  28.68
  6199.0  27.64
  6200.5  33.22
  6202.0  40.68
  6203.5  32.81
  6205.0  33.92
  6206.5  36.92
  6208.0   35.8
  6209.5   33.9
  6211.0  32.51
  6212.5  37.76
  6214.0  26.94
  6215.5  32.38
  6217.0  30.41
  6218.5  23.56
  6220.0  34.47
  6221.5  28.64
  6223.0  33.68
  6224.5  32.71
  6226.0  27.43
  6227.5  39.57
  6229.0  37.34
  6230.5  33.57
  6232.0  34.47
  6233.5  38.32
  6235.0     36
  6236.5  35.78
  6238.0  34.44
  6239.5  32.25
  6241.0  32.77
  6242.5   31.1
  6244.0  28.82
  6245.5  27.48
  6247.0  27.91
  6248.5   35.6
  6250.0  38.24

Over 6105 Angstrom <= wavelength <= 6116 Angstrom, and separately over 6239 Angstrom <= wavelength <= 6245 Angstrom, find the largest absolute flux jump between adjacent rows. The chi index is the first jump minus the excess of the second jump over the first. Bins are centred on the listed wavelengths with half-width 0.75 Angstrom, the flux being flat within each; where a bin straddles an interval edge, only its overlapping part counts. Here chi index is 9.3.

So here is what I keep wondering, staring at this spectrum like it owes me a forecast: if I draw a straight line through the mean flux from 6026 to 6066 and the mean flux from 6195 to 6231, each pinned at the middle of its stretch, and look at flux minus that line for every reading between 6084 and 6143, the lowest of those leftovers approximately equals -9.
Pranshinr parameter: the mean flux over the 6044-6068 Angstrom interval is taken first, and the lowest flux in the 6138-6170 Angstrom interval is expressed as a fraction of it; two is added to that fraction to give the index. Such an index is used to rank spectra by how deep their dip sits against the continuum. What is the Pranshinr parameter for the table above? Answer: 2.67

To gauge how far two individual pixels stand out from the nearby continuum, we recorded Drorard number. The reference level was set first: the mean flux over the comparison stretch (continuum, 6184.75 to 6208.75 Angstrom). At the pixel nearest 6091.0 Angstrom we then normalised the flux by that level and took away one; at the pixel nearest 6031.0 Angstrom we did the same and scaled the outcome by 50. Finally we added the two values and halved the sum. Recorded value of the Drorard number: 2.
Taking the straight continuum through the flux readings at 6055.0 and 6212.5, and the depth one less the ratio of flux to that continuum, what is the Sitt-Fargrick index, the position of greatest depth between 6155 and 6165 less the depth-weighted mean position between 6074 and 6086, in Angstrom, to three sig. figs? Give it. 83.2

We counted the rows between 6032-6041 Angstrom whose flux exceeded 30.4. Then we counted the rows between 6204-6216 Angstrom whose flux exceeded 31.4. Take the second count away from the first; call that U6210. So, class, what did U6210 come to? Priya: -5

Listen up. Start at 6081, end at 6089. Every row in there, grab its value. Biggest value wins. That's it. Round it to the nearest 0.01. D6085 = 34.87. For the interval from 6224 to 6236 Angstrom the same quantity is 39.57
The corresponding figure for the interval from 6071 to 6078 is 32.84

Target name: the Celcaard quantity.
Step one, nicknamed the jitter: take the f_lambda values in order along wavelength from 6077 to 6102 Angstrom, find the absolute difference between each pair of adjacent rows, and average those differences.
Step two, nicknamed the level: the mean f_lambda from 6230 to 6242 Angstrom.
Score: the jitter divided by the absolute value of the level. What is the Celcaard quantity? 0.125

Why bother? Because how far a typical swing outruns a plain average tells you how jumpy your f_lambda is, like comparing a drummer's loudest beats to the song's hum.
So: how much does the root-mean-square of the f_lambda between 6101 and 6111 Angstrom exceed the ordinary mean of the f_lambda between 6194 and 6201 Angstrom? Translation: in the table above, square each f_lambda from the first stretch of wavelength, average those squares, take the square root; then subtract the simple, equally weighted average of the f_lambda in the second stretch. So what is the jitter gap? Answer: 4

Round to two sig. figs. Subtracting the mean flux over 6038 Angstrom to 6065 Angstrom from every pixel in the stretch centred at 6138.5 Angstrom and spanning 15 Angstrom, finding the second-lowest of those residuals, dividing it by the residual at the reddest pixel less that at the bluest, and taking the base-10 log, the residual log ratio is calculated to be -0.29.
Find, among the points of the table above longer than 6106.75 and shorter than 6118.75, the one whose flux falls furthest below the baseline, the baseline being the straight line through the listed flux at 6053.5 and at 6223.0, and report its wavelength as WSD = 6109.0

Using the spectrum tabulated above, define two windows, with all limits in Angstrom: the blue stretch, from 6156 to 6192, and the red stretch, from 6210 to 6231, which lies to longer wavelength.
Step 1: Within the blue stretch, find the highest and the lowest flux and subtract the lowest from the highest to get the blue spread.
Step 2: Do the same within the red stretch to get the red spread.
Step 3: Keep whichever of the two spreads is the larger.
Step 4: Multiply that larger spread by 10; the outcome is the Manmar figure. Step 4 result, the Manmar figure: 161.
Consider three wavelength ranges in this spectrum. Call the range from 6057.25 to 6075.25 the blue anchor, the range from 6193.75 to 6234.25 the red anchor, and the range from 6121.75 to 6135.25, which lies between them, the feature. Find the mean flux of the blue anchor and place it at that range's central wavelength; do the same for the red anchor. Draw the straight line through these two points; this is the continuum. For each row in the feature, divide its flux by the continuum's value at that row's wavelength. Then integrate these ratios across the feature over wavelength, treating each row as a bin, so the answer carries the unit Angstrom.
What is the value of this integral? 13.9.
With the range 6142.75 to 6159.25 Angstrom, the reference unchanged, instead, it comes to 15.0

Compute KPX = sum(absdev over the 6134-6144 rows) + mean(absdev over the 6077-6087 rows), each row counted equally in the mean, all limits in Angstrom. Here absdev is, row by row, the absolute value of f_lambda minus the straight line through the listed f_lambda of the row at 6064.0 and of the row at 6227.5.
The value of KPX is 39.5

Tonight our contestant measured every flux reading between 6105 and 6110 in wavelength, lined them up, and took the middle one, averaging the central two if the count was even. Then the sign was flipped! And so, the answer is -33.7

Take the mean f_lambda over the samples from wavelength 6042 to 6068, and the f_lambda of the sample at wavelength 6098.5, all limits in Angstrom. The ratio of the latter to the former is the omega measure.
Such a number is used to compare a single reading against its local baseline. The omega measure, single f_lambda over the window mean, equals 0.84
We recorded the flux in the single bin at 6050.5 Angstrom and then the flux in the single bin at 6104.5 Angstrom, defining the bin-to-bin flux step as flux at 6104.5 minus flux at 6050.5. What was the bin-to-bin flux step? 6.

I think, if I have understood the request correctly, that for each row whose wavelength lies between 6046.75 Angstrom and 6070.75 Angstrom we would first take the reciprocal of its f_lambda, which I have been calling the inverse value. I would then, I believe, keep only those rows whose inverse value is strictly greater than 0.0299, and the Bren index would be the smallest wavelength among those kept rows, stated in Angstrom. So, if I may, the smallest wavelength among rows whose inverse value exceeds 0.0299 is 6050.5 Angstrom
